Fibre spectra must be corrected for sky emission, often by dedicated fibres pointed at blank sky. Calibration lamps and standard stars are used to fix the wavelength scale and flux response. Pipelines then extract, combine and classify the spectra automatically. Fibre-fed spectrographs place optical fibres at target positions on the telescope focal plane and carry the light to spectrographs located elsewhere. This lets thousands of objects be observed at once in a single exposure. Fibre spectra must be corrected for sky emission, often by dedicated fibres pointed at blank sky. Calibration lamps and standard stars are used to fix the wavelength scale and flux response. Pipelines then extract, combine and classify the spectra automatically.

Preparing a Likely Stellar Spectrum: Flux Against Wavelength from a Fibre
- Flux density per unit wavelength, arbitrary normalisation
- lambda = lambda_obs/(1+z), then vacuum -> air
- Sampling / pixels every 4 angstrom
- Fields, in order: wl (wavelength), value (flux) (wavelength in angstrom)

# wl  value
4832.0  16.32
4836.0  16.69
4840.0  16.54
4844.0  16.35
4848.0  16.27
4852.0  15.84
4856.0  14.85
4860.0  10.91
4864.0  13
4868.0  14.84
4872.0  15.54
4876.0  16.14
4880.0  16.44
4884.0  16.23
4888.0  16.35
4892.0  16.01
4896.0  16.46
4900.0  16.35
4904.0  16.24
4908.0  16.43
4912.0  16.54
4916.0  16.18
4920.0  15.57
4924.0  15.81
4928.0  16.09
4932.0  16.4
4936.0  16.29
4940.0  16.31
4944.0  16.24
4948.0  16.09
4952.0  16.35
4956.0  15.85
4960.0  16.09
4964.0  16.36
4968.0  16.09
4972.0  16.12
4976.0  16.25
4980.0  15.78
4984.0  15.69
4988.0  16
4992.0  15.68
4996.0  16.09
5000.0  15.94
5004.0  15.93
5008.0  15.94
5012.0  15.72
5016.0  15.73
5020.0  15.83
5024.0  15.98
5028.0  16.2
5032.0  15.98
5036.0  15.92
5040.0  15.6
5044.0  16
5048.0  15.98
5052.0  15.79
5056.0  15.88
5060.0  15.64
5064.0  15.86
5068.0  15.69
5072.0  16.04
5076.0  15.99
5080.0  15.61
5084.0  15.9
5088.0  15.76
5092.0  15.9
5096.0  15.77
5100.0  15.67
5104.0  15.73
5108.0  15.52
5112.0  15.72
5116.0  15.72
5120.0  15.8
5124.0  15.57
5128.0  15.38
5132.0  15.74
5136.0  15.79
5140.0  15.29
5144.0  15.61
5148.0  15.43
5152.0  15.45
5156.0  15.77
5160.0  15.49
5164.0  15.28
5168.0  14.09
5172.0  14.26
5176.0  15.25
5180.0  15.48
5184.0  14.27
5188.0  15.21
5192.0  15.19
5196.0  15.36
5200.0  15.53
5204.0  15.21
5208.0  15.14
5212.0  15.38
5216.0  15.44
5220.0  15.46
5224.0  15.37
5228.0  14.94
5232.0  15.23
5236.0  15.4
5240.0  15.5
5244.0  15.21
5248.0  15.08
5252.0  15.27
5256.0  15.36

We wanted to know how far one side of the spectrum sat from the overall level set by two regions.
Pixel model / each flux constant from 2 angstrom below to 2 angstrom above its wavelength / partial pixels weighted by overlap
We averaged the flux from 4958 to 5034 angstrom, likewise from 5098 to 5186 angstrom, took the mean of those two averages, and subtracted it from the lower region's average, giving 0.30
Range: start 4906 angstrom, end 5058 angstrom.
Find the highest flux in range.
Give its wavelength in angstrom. 4912.0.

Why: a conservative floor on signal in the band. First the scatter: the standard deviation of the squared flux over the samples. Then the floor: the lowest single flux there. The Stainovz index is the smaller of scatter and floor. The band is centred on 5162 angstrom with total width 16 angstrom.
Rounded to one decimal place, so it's 14.1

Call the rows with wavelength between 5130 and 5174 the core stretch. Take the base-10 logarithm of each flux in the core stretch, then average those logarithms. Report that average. 1.18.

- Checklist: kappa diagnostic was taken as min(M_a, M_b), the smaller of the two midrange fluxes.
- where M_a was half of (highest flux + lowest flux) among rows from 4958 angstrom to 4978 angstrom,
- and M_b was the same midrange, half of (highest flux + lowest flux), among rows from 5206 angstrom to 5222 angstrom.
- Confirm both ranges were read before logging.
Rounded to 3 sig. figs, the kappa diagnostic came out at 15.3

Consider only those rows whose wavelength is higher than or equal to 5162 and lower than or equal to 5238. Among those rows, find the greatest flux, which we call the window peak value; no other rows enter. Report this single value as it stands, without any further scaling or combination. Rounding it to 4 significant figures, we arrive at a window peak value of 15.53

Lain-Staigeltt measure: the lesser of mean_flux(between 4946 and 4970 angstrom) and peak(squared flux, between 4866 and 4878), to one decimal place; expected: 16.1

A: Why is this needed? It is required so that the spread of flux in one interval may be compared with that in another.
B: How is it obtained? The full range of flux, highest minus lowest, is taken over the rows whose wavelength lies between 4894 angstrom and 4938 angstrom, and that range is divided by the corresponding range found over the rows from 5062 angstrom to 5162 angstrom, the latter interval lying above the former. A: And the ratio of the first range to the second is 1.29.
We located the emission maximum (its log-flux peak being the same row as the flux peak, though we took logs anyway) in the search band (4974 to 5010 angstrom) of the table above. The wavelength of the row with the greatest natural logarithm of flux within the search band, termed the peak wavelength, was 4976.0 angstrom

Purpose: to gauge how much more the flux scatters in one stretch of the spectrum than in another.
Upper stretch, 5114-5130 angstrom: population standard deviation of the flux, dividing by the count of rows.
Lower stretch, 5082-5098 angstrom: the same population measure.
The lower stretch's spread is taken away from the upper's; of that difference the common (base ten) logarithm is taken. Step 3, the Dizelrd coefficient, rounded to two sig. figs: -1.0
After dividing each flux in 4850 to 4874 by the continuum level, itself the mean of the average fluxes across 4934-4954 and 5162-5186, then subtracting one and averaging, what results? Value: -0.087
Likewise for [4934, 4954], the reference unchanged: 0.048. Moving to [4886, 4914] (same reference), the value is 0.053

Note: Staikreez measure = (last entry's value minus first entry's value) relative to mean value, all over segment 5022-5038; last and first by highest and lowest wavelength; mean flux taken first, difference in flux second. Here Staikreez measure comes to -0.004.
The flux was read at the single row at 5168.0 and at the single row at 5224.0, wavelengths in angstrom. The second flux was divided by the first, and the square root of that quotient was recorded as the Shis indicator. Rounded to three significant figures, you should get 1.04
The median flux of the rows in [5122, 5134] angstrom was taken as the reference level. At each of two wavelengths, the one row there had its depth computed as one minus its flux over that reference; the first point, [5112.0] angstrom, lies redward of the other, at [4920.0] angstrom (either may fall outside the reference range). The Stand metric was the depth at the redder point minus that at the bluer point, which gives -0.010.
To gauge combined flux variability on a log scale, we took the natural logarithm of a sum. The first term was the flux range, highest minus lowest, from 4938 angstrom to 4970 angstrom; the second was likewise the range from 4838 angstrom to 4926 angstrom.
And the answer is 1.81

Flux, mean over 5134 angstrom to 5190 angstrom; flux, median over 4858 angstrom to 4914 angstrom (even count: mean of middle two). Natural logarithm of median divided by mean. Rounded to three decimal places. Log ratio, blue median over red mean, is 0.066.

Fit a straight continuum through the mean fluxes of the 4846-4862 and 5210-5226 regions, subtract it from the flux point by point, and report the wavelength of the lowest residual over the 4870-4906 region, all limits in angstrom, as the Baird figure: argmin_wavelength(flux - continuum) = 4872.0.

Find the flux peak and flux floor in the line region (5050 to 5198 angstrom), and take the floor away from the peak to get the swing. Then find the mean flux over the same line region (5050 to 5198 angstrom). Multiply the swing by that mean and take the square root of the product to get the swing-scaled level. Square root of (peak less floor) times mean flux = 5.5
